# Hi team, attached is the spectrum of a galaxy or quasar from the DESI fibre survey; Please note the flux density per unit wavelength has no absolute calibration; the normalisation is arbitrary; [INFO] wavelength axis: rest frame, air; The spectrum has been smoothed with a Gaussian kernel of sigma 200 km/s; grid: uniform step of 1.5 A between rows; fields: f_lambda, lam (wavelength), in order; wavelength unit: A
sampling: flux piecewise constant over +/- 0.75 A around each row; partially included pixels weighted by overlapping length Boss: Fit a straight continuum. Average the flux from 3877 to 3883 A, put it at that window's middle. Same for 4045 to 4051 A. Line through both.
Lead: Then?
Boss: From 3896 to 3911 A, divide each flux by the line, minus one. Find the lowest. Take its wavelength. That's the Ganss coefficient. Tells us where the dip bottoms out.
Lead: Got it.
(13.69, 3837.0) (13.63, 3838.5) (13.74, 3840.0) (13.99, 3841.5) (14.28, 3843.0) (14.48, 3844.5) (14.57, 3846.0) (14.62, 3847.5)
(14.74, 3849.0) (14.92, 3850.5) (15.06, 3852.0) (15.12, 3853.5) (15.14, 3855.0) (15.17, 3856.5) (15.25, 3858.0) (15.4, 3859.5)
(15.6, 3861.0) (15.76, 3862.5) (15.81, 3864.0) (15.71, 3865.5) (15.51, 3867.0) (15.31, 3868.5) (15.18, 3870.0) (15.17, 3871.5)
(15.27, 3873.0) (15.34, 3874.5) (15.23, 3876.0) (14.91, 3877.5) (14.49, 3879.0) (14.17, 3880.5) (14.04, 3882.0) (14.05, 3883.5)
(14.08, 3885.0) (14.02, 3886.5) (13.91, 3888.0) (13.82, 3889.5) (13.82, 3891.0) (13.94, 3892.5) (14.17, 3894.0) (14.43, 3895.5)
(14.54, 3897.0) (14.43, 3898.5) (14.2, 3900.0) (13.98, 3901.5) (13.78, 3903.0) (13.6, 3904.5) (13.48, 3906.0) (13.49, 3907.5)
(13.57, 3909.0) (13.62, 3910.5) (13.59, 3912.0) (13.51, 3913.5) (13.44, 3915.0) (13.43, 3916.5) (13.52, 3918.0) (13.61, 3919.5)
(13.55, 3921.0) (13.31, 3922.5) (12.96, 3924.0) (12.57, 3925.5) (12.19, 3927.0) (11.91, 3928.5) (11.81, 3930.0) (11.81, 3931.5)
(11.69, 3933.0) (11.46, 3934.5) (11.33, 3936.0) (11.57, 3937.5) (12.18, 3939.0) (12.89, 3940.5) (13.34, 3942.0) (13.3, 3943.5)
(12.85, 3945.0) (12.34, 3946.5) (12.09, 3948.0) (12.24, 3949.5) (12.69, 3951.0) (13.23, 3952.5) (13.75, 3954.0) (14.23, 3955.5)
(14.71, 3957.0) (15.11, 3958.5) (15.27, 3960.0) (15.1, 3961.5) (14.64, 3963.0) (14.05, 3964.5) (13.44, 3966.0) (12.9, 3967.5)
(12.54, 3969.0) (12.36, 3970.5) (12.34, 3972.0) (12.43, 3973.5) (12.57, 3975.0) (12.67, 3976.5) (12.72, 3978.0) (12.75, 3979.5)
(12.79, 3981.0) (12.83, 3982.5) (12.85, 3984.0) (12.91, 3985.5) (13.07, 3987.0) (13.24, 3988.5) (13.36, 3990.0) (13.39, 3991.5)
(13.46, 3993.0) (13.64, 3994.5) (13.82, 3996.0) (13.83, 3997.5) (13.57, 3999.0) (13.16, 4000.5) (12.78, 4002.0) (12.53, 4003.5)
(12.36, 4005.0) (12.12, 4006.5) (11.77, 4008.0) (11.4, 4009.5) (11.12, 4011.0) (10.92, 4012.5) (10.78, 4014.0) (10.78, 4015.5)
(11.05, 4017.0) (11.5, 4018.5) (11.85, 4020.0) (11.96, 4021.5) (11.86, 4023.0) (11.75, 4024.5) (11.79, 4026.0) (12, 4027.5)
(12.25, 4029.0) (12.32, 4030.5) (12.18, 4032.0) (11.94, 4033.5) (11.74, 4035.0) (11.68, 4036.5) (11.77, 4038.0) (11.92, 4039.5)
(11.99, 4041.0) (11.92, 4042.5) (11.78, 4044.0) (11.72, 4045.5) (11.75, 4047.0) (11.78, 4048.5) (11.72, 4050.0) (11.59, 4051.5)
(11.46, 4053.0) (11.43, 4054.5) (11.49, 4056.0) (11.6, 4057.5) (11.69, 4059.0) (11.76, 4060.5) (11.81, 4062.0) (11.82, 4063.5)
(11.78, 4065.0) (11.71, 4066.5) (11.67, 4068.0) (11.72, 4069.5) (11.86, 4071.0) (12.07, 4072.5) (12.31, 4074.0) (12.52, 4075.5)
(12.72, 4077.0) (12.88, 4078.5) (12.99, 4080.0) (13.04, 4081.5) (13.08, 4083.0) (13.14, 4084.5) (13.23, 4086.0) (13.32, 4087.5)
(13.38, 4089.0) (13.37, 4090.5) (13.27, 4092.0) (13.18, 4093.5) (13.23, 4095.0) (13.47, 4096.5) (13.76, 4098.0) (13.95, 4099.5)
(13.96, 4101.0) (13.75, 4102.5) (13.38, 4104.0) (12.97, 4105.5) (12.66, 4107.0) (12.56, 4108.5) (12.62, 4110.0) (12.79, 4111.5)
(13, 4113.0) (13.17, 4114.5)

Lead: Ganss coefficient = 3906.0 A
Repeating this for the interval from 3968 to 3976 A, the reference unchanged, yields 3970.5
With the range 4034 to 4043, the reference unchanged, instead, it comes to 4036.5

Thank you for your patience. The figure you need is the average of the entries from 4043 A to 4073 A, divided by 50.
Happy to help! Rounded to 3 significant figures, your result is 0.234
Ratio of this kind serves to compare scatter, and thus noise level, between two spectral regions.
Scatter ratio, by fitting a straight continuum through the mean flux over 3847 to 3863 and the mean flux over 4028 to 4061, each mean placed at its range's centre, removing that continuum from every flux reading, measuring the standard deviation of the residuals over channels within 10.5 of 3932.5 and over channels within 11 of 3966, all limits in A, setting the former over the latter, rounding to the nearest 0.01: 0.65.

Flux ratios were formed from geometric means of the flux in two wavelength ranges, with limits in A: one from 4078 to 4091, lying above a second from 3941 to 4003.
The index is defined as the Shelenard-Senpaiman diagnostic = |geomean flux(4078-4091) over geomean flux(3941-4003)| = 0.99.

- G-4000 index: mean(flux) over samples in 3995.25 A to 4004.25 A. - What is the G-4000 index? 13.3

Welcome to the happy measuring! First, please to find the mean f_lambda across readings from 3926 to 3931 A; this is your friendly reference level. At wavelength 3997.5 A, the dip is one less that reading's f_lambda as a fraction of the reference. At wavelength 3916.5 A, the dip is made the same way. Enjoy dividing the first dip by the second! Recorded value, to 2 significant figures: 1.3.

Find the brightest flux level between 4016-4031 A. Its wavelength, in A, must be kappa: 4030.5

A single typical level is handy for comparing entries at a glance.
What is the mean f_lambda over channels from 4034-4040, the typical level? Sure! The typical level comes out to 11.8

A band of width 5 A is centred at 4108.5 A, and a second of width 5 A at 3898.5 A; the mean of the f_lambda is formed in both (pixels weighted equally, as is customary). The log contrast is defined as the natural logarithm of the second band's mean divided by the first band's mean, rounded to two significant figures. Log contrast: 0.13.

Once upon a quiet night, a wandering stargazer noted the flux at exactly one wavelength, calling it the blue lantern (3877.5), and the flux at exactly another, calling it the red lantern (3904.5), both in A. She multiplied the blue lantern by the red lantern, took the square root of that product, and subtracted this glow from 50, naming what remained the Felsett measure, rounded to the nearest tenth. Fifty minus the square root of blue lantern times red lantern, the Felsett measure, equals 35.8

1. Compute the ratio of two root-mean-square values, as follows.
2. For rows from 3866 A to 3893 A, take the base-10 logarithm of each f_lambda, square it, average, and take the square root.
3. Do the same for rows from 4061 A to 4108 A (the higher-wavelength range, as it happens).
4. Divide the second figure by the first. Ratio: 0.953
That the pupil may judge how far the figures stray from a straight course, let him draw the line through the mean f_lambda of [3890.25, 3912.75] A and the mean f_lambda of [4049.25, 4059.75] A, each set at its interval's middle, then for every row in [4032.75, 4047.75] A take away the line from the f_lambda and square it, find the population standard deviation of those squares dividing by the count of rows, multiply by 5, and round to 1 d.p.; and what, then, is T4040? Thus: 0.1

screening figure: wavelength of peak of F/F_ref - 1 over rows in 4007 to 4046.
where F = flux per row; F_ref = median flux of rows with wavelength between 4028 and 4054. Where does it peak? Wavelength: 4030.5 A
